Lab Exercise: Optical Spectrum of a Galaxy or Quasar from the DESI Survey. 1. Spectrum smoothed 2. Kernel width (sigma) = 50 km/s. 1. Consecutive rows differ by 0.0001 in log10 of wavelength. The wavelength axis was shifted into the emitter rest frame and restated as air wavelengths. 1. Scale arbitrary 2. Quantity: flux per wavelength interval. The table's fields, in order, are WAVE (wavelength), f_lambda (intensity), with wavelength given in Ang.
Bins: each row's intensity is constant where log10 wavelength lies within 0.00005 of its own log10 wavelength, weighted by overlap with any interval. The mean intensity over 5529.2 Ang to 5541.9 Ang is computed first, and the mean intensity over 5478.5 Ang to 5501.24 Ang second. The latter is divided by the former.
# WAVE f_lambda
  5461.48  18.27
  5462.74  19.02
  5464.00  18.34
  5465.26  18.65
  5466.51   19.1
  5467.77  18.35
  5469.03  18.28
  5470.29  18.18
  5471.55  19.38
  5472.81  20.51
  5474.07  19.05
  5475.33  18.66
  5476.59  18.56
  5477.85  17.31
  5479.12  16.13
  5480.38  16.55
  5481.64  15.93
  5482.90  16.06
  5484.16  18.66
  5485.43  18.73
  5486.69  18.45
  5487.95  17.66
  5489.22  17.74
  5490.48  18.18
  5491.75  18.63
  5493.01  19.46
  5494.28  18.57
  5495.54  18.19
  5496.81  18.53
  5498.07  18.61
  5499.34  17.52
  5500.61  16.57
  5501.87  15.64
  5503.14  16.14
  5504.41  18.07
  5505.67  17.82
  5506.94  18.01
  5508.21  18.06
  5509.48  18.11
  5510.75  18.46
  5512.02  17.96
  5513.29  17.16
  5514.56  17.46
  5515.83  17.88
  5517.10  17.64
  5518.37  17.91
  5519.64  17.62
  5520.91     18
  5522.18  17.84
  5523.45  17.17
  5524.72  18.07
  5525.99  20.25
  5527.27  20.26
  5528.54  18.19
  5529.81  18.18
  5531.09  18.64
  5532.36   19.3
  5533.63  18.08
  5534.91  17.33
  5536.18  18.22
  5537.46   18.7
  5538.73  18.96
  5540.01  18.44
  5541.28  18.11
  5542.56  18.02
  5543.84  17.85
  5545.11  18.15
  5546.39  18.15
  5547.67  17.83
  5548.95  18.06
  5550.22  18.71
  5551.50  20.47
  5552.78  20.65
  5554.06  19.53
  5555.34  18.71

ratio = 0.967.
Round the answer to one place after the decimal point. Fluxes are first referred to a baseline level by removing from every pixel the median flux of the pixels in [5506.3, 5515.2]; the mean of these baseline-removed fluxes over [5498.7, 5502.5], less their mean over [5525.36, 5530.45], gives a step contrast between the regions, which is -2.6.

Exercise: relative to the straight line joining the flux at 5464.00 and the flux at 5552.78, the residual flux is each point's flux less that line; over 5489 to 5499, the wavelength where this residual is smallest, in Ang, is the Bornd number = 5489.22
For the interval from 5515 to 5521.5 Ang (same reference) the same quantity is 5519.64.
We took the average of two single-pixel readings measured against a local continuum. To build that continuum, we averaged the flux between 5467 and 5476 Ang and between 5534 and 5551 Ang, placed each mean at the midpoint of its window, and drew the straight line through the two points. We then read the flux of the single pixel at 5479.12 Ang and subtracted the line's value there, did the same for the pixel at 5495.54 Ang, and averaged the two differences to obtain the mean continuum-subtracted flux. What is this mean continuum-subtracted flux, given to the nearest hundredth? -1.60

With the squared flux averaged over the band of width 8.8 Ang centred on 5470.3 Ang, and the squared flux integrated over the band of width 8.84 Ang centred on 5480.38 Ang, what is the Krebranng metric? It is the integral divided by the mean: 7.1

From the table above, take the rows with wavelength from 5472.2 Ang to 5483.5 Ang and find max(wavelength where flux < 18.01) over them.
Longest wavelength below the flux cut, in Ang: 5482.90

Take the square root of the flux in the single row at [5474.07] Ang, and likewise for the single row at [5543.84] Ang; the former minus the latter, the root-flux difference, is 0.14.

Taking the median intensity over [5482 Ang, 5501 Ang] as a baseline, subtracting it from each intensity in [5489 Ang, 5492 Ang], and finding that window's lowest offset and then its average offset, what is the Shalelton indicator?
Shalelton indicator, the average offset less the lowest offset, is 0.4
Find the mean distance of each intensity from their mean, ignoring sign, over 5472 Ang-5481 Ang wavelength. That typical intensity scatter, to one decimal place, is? 1.2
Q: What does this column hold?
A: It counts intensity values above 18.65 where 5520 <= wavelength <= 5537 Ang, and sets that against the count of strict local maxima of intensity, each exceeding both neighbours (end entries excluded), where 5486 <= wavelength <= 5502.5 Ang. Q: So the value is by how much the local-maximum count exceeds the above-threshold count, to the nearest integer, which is -1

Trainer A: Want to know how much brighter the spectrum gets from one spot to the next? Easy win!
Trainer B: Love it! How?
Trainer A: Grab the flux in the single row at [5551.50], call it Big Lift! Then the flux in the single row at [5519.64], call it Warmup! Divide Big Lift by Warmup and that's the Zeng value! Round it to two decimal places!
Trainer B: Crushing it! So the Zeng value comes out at 1.16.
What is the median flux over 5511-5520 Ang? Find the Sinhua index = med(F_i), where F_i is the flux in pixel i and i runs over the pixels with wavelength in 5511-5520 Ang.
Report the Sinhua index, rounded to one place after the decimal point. 17.6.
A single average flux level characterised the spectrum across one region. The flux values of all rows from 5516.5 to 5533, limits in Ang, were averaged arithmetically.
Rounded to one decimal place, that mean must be 18.4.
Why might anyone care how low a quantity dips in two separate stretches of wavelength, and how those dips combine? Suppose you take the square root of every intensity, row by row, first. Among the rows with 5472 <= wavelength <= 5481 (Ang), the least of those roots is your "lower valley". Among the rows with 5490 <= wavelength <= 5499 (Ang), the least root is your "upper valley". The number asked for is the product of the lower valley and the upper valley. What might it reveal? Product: 17.1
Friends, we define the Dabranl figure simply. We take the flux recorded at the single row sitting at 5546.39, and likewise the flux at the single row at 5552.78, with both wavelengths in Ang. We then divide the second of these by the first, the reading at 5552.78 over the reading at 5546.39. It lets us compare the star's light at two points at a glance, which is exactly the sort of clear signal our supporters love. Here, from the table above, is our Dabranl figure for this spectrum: 1.14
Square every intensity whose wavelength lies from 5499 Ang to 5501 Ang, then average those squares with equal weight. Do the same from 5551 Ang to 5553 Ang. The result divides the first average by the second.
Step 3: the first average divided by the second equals 0.69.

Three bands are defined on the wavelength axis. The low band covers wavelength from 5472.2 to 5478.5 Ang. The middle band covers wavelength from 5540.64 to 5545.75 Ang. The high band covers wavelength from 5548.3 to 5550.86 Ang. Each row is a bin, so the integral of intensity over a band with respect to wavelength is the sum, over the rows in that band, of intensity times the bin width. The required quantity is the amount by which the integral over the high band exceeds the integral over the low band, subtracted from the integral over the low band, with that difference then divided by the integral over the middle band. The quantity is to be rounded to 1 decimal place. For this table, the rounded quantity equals 2.1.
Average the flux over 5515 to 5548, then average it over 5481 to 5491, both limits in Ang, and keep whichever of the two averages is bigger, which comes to 18.26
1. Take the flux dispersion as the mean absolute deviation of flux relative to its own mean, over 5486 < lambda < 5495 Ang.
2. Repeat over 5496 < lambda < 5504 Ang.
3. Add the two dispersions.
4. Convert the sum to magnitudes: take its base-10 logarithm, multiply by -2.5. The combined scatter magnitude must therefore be -0.4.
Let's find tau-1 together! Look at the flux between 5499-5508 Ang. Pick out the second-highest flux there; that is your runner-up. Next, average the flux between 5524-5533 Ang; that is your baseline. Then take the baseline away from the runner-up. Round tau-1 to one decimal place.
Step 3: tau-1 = -1.0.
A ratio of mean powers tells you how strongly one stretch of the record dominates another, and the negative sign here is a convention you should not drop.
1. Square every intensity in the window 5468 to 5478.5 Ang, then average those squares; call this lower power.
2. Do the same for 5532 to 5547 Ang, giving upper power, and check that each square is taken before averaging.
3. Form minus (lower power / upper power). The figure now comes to -1.05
